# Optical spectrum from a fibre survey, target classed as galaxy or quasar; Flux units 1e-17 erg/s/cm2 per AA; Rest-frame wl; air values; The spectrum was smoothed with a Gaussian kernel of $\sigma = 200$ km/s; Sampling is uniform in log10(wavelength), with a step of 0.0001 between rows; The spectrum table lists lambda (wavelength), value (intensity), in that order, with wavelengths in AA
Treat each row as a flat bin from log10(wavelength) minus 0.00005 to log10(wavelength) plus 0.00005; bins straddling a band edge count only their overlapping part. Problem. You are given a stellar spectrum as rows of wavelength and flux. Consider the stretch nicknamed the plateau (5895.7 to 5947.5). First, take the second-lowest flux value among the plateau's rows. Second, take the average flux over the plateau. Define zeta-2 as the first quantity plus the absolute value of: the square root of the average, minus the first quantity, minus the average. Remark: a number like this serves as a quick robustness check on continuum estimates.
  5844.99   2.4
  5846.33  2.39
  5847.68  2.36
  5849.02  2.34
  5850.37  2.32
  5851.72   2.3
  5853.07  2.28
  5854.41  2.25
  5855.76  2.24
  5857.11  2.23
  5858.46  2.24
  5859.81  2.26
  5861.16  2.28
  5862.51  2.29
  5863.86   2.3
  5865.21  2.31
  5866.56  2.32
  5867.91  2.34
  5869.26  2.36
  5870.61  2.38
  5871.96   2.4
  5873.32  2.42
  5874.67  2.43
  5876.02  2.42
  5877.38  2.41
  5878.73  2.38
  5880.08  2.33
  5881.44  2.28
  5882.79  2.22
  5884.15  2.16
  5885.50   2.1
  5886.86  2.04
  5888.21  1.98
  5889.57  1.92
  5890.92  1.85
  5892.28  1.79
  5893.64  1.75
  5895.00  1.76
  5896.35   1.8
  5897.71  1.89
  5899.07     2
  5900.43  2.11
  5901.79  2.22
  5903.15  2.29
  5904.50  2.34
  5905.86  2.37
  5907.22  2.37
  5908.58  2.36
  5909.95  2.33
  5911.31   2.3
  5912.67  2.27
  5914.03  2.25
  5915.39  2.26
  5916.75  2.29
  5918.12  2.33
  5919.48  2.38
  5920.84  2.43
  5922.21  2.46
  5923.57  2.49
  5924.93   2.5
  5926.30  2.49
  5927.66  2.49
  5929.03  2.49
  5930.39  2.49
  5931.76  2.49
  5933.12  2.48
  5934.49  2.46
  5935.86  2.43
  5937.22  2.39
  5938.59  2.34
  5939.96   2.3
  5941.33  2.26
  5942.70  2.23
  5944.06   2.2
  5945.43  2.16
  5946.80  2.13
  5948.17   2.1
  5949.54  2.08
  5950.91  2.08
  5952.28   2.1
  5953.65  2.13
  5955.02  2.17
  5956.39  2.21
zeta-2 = 4.6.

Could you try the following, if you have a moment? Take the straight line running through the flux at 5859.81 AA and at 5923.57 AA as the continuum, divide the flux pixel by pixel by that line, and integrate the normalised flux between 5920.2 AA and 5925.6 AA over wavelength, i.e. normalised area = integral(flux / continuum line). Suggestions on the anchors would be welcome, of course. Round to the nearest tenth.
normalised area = 5.4 AA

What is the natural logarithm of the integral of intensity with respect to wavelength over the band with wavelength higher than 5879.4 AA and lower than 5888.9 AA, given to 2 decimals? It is 3.02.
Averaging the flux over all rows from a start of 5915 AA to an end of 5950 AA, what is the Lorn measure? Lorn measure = 2.35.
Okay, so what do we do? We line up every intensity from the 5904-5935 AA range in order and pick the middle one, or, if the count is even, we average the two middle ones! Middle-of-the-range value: 2.38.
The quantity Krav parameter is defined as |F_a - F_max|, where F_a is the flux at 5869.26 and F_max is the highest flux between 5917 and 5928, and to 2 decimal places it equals 0.14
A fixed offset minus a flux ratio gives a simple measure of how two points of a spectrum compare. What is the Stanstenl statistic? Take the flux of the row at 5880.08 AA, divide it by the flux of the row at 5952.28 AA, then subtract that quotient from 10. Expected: 8.89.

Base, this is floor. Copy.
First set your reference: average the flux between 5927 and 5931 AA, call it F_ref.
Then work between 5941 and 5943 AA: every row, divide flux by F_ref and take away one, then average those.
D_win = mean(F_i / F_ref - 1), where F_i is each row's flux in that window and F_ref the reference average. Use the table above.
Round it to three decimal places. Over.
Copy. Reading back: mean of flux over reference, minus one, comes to -0.098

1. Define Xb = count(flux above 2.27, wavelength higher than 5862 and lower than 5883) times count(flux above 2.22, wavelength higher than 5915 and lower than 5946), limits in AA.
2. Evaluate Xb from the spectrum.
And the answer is 315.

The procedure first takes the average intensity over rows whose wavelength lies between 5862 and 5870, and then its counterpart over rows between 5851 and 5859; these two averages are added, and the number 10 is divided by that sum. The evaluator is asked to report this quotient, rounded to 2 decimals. 2.18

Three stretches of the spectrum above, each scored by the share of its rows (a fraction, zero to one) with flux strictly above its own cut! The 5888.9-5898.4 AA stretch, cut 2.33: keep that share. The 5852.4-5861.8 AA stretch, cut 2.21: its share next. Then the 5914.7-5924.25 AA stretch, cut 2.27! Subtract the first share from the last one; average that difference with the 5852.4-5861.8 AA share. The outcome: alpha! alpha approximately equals 0.9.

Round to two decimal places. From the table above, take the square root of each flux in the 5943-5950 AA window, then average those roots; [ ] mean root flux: 1.46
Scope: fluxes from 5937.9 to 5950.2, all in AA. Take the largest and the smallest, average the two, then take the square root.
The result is 1.49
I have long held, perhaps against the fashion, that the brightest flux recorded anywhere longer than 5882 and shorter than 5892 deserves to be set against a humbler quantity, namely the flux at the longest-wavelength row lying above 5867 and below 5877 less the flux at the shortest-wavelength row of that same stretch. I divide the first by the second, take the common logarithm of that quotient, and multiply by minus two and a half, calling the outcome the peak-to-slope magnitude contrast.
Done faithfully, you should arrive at -3.6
